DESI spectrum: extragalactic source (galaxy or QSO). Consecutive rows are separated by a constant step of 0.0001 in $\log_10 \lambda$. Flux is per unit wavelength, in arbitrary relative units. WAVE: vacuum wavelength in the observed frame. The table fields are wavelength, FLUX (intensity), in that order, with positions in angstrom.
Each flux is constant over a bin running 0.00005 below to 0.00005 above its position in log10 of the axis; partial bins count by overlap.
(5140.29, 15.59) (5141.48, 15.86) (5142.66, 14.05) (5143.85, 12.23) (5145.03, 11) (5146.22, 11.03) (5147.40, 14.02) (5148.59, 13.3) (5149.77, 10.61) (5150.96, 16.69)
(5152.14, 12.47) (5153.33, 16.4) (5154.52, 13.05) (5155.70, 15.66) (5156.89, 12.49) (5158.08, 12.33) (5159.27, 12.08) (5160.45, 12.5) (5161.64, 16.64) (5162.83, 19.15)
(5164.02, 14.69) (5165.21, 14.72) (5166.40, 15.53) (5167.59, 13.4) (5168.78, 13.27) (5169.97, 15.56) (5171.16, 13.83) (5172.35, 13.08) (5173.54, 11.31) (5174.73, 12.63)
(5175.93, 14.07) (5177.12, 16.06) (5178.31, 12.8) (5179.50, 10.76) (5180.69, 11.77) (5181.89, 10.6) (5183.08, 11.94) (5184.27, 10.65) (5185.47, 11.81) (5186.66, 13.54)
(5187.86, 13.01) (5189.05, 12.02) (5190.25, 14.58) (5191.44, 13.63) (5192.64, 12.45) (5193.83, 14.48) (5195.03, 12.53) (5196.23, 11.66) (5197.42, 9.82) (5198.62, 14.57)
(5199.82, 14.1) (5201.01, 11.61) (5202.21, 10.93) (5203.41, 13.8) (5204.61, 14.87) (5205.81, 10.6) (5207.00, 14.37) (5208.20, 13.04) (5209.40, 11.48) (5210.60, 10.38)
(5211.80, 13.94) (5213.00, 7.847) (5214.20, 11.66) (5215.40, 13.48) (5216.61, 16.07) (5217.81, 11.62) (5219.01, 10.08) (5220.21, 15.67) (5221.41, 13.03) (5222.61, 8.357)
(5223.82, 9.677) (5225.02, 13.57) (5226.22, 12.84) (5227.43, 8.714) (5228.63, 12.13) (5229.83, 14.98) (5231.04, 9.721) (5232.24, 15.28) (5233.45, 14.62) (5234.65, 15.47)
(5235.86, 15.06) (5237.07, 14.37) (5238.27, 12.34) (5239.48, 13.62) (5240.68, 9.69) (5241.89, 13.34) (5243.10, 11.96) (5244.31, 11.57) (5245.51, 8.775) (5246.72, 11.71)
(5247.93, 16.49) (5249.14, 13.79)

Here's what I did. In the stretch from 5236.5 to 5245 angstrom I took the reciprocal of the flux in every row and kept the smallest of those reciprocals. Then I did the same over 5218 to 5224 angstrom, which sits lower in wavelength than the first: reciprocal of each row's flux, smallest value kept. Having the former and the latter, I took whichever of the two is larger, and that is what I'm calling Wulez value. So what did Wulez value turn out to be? 0.070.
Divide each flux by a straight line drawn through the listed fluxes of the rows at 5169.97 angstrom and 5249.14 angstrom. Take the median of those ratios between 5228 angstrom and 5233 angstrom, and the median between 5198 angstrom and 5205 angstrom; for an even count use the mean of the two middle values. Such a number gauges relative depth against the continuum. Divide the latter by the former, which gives 0.99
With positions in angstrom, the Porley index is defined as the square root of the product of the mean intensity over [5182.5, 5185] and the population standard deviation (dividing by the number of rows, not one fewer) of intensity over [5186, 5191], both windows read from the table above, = 3.2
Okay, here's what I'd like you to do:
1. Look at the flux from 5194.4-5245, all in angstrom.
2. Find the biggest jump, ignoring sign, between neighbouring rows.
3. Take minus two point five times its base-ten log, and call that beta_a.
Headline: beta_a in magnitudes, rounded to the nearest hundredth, -1.96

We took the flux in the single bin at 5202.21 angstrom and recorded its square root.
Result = 3.31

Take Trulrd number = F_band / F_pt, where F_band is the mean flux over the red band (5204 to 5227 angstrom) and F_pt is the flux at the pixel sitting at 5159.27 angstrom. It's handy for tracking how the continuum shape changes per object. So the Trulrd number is 1.01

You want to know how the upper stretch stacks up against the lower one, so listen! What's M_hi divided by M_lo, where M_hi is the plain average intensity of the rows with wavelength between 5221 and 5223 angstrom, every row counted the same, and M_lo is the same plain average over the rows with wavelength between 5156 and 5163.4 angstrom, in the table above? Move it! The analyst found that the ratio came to 0.75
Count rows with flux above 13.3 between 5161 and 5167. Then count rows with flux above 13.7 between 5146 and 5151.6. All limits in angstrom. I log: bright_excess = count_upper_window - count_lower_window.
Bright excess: 3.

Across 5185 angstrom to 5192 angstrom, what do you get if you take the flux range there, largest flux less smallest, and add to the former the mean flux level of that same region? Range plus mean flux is 15.9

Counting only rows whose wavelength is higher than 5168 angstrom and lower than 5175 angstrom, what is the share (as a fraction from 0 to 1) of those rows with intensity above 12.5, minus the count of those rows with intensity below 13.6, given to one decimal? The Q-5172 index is -3.2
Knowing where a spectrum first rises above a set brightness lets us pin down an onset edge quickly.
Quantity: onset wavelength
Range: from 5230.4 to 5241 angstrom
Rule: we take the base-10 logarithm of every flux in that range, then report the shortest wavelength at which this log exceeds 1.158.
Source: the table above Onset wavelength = 5232.24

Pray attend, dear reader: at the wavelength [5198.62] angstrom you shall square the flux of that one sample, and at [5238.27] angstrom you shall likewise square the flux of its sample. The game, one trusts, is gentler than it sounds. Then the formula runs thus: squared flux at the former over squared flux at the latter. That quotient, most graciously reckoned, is 1.4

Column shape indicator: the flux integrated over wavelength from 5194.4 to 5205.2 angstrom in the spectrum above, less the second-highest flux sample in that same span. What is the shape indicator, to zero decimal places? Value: 122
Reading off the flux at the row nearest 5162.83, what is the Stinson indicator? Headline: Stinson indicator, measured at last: 19.15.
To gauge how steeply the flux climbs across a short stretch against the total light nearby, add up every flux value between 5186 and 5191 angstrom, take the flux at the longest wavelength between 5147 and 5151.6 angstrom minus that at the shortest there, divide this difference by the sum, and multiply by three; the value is 0.15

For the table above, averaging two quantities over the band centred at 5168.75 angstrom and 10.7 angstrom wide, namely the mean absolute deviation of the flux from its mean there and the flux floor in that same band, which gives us 6.2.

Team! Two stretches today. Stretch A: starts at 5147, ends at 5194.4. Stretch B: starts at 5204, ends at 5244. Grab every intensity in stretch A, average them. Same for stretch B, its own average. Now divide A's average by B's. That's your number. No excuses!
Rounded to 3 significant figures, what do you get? 1.08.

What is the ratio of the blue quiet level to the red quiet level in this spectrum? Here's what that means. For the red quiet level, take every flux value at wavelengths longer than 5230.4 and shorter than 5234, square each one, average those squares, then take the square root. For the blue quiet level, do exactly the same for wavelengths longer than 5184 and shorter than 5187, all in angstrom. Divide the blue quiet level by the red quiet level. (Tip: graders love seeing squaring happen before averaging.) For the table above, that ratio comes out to 0.90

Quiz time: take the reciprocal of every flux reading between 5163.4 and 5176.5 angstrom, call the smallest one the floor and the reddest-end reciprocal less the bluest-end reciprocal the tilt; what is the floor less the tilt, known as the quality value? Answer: 0.061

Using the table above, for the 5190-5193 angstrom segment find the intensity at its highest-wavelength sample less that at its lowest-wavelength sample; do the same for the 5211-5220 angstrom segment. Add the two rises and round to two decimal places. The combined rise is -5.99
